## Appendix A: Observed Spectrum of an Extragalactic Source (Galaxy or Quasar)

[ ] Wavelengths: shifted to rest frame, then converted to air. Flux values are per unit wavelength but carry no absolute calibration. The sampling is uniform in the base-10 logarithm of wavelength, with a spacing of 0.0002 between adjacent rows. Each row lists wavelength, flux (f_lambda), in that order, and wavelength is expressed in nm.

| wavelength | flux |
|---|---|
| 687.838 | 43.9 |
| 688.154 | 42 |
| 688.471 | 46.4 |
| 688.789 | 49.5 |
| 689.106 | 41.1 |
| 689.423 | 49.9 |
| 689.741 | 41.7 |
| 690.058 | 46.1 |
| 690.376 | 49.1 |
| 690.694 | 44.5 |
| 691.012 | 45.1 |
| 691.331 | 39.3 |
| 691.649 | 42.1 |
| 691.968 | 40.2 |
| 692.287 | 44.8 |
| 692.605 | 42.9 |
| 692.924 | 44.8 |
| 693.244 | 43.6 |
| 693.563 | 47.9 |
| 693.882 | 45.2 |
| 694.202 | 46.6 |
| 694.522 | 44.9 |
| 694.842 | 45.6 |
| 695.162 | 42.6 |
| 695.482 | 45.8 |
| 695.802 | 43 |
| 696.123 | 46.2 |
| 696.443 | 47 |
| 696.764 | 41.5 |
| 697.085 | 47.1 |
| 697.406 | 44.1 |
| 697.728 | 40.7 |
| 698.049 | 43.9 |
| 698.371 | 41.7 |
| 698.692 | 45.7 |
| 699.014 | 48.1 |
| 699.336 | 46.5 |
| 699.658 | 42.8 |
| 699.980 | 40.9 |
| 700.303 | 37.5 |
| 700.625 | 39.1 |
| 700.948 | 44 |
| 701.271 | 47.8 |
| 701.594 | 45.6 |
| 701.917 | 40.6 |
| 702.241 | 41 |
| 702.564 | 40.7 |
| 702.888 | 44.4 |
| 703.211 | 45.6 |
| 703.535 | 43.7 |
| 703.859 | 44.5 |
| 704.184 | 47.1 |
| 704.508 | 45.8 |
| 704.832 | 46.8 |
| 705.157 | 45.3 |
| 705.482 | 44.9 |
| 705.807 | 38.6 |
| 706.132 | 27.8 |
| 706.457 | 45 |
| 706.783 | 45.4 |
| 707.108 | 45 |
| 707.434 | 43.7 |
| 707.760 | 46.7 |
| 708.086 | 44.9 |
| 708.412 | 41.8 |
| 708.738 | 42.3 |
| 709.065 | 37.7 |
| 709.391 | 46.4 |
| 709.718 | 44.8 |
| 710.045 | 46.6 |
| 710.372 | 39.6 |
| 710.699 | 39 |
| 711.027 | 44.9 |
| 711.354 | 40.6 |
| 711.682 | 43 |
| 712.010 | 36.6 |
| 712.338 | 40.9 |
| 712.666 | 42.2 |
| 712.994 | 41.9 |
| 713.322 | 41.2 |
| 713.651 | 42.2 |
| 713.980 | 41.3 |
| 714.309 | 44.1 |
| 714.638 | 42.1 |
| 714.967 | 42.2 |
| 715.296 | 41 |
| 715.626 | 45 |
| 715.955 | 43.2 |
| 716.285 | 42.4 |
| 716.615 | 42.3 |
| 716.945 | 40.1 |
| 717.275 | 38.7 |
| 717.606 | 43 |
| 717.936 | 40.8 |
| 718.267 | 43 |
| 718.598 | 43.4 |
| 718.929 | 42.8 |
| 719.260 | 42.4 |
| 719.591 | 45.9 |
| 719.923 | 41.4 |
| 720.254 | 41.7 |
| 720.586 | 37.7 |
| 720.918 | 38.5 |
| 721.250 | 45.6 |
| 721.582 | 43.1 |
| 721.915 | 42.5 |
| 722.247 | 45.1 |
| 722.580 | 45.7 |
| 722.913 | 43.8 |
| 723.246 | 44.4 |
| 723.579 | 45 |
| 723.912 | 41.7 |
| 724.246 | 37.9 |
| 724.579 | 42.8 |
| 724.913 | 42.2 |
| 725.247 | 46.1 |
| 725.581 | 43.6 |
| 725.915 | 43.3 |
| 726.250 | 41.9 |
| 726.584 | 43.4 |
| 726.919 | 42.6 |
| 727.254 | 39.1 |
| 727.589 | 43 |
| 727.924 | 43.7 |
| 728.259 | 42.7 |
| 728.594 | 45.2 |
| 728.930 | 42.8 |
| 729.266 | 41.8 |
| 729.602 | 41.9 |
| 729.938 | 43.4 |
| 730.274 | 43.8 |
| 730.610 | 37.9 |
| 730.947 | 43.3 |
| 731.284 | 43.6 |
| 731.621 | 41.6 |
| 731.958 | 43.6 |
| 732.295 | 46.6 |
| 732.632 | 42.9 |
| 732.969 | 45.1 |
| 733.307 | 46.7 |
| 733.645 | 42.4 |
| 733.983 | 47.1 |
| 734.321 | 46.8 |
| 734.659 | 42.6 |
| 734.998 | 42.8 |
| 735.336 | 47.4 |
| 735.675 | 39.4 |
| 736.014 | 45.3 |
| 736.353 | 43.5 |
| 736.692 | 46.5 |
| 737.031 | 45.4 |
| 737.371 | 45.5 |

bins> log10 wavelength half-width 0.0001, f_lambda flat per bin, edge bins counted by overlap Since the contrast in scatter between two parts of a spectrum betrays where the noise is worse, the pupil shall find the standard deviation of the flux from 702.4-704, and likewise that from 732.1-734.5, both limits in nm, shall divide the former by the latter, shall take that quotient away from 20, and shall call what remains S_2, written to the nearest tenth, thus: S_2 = 19.1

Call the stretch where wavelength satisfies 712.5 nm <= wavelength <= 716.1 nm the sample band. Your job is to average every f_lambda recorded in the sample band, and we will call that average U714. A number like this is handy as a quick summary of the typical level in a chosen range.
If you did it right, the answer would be 42.4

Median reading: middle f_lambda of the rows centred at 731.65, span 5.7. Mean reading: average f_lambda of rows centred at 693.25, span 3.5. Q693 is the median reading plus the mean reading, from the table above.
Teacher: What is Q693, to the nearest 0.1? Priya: 87.8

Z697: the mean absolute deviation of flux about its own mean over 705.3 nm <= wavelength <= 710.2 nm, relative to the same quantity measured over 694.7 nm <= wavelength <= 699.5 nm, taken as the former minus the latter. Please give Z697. 1.4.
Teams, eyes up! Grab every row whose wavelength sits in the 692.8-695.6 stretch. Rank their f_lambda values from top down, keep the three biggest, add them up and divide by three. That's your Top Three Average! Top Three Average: 46.8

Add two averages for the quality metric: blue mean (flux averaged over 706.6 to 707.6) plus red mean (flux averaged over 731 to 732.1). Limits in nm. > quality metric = 87.6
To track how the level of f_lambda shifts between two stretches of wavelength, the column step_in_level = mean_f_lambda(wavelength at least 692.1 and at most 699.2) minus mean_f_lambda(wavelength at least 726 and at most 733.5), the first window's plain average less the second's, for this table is 1.7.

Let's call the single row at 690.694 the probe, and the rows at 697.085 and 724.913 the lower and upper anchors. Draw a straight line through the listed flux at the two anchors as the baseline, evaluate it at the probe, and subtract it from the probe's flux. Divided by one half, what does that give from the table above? -7.5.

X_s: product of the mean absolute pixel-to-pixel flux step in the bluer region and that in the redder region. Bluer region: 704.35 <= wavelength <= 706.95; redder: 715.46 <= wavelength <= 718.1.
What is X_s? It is 10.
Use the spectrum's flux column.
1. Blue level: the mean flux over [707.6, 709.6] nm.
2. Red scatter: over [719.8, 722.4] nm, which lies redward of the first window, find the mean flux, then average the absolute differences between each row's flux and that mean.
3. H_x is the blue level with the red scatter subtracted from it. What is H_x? 41.2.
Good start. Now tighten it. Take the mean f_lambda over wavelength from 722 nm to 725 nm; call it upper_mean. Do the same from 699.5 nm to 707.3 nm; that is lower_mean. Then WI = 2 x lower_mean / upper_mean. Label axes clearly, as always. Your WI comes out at 1.99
